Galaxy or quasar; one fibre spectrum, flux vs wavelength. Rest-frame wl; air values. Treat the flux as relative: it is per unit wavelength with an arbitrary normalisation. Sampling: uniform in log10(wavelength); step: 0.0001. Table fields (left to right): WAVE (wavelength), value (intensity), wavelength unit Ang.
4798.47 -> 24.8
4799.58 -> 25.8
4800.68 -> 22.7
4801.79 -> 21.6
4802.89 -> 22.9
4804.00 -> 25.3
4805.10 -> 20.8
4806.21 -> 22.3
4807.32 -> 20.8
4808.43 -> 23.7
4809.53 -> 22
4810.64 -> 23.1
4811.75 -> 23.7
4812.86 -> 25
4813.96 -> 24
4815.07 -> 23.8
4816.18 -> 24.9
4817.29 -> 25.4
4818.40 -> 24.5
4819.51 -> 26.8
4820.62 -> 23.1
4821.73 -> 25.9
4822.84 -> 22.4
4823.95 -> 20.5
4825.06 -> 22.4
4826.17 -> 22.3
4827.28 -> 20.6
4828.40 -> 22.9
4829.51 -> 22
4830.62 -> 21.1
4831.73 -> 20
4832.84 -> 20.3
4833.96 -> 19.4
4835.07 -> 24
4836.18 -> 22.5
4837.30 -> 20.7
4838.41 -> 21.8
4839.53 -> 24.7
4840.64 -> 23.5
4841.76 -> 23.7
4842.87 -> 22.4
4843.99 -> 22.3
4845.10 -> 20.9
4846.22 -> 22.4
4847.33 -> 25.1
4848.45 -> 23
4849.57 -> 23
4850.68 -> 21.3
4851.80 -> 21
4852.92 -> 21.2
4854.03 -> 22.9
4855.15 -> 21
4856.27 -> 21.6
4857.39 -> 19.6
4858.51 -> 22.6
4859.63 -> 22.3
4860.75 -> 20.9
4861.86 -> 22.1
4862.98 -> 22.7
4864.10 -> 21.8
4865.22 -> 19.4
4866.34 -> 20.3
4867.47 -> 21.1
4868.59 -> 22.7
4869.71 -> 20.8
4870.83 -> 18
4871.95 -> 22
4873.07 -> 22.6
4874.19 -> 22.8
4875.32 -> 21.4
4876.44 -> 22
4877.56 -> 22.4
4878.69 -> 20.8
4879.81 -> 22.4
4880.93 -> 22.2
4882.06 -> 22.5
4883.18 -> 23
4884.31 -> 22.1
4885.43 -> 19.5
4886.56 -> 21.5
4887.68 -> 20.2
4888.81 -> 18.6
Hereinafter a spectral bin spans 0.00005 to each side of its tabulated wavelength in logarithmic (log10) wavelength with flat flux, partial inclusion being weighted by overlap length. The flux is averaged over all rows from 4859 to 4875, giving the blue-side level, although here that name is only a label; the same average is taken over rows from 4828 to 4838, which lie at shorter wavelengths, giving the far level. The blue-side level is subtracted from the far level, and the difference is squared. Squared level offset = 0.00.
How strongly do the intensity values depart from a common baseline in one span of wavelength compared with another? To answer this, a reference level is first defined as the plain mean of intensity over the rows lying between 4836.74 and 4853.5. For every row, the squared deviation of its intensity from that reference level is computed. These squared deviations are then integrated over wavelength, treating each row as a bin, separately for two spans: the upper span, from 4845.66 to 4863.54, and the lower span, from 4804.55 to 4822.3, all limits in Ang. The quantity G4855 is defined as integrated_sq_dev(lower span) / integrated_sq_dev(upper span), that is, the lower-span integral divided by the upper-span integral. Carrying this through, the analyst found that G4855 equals 2.6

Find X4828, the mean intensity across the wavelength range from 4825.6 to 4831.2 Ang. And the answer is 21.78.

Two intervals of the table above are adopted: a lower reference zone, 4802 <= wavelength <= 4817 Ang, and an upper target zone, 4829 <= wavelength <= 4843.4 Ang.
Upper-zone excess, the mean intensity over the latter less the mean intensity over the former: -1.25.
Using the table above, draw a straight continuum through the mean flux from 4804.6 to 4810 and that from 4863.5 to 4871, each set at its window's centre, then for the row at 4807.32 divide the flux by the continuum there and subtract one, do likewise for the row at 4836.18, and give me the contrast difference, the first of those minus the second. -0.11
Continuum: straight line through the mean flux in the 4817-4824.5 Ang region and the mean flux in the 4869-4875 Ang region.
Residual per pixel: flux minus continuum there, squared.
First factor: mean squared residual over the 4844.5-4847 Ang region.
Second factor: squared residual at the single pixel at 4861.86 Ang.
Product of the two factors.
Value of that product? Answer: 0.15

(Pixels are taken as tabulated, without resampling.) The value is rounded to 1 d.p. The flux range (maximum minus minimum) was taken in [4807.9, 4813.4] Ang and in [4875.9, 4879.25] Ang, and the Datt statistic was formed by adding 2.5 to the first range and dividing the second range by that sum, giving 0.3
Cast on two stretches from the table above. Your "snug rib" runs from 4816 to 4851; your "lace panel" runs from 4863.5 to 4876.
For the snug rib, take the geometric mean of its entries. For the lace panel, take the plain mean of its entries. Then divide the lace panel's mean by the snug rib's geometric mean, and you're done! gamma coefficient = 0.94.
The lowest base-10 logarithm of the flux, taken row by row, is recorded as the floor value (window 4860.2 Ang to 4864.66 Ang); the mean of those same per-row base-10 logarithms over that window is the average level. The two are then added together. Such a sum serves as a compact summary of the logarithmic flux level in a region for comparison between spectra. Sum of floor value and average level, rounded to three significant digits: 2.66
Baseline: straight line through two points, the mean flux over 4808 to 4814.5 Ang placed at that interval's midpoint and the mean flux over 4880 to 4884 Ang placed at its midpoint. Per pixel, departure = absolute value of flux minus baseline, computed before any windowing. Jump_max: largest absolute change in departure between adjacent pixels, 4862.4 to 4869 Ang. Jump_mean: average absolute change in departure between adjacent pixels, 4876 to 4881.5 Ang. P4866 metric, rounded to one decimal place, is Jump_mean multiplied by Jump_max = 2.3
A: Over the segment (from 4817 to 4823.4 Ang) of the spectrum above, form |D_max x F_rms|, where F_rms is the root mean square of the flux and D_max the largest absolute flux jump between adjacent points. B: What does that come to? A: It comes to 92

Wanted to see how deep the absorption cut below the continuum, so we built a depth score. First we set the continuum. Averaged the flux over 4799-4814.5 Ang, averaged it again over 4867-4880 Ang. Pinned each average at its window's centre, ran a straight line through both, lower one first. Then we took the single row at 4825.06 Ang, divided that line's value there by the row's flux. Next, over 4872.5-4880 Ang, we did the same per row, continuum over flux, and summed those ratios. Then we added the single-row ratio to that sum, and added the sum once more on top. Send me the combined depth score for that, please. 14.7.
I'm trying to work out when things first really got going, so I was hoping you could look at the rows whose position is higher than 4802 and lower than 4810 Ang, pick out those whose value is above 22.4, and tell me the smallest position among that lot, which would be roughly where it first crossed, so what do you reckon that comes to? 4802.89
